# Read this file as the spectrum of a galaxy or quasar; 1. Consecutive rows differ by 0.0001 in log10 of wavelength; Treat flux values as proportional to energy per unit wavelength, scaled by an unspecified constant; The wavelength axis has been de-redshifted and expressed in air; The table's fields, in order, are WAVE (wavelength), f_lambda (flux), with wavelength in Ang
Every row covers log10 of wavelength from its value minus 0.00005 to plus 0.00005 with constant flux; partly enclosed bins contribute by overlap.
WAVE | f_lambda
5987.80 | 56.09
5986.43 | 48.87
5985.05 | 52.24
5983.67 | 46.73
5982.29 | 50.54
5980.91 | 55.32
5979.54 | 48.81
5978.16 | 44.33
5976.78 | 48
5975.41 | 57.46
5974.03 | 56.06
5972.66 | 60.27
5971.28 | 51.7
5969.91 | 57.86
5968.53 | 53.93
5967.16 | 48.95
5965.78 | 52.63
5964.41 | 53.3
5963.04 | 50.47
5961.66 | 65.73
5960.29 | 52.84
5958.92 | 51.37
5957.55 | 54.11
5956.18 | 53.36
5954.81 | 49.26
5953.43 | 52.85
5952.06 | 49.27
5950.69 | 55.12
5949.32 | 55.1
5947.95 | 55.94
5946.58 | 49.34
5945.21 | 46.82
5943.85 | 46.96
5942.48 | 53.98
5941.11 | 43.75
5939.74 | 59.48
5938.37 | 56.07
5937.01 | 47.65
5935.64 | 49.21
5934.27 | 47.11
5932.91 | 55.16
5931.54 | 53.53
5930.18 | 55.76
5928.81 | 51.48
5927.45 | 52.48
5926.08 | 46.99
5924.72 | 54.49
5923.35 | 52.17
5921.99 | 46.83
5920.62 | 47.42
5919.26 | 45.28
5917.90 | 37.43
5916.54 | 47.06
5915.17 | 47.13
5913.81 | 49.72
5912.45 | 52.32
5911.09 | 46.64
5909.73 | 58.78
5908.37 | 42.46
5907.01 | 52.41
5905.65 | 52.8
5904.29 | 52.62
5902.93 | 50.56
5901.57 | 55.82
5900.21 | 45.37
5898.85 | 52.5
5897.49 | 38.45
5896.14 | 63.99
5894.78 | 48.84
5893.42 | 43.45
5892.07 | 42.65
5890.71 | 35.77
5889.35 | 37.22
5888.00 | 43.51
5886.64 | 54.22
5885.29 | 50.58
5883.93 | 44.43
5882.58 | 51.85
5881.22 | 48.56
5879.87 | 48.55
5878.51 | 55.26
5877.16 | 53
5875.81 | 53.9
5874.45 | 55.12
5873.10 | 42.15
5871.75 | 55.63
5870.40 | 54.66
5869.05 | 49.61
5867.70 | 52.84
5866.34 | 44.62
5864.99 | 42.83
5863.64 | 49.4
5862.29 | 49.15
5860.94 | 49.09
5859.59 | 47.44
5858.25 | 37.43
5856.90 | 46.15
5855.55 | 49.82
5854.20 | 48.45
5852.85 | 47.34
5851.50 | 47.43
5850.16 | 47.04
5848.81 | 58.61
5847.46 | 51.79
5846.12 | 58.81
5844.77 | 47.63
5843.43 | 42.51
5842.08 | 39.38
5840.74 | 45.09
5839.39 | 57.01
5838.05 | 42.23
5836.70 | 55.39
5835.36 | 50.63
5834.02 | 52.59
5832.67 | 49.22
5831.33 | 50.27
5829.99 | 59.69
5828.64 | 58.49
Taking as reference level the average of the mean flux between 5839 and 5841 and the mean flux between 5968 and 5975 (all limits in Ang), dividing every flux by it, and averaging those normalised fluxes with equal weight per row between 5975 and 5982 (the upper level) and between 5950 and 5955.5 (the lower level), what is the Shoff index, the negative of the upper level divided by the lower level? -0.98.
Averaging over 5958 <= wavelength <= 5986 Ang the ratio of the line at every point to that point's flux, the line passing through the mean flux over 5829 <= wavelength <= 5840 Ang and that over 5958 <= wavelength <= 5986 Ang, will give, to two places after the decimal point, 1.01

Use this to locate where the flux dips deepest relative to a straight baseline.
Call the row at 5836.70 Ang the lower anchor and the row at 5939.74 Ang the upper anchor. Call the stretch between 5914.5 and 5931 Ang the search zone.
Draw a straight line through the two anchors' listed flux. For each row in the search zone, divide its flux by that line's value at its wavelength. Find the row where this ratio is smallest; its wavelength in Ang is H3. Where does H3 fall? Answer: 5917.90 Ang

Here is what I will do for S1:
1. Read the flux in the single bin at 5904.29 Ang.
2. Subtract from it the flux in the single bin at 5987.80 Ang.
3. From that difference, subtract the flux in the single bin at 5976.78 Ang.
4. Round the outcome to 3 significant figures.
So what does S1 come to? -51.5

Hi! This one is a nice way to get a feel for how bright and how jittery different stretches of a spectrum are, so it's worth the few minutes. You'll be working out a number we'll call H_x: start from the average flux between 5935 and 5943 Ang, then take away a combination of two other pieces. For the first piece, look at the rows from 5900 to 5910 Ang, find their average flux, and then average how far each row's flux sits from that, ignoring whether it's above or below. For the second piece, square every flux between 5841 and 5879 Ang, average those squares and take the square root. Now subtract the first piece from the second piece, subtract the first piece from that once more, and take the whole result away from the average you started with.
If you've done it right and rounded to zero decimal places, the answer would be 10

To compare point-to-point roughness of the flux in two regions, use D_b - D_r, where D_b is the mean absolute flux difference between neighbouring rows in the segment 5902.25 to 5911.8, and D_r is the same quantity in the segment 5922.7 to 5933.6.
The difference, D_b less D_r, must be 3.3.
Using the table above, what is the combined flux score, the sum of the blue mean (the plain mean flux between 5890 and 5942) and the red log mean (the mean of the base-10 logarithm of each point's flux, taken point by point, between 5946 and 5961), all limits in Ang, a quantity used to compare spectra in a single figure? 51.2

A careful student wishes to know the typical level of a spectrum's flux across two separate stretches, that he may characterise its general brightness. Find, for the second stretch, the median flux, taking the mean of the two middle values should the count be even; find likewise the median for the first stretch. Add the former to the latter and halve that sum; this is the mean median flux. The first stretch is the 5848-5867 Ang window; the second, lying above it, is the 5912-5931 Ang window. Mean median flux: 48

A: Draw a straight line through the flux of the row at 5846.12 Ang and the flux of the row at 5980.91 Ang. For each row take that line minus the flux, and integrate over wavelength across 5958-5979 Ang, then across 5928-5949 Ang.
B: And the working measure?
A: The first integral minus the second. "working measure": -60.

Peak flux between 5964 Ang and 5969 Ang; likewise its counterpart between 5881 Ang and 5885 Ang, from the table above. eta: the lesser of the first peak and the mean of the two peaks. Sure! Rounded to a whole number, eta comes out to 53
